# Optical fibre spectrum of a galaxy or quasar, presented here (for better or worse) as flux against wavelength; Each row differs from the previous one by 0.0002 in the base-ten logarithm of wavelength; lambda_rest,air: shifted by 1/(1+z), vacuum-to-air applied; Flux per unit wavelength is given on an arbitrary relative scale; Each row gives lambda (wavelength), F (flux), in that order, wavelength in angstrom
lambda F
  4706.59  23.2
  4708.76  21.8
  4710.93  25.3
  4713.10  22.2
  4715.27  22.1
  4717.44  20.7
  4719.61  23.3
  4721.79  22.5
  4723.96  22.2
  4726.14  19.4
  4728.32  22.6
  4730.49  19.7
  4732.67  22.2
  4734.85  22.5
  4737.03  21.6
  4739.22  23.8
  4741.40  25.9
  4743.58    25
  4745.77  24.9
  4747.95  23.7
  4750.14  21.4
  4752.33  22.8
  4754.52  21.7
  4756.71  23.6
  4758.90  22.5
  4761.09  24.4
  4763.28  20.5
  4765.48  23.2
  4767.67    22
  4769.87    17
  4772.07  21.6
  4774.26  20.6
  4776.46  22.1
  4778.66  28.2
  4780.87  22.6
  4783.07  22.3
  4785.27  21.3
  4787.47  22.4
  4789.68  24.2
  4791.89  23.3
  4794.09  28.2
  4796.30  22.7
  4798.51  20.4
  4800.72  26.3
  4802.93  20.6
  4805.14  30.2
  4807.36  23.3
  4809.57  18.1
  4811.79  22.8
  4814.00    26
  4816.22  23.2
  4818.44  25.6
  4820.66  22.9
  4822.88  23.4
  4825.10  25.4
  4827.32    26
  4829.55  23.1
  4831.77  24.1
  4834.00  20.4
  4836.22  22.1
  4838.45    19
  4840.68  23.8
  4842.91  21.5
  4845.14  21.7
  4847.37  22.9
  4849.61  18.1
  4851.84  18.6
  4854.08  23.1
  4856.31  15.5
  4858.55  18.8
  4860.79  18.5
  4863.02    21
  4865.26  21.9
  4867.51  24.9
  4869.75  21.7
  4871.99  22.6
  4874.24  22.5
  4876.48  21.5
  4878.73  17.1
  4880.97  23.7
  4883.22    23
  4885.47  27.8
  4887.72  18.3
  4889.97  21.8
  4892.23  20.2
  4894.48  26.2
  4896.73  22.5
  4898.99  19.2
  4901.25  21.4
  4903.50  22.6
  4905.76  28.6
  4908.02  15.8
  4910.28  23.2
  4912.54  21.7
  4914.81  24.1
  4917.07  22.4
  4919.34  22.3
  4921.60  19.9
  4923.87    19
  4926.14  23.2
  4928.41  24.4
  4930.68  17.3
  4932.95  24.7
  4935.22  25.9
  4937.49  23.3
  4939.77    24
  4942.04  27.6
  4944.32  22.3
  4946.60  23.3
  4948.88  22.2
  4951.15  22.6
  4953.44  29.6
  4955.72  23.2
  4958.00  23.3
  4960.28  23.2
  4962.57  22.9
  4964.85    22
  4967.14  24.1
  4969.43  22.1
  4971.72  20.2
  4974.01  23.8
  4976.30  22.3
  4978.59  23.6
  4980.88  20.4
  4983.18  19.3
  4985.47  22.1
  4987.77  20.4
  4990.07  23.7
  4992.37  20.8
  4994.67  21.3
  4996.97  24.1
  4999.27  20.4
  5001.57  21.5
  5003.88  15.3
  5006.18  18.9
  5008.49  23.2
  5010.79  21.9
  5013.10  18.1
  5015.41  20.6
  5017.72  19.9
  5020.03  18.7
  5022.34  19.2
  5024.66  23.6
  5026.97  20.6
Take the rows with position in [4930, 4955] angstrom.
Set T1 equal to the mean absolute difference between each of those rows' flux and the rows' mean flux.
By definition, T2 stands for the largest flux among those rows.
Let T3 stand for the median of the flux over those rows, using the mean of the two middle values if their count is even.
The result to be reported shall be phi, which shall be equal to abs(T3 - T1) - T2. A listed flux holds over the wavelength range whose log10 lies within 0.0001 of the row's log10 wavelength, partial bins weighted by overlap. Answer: -8.5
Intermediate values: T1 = 2.2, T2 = 29.6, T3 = 23.30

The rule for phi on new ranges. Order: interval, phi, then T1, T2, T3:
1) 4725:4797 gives -7.3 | 1.6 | 28.2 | 22.50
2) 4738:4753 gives -3.2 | 1.1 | 25.9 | 23.80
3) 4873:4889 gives -7.9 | 2.6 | 27.8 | 22.50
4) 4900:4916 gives -8.4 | 2.4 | 28.6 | 22.60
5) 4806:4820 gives -4.6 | 1.8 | 26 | 23.25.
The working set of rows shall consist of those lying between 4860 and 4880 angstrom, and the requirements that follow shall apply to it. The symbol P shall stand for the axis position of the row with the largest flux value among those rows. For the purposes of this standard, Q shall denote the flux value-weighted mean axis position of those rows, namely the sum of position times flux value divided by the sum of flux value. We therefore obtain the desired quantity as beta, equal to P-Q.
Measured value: -2.2 angstrom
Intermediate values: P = 4867.51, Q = 4869.7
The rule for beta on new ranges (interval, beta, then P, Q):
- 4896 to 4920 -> -2.4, 4905.76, 4908.1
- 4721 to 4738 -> -1.1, 4728.32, 4729.4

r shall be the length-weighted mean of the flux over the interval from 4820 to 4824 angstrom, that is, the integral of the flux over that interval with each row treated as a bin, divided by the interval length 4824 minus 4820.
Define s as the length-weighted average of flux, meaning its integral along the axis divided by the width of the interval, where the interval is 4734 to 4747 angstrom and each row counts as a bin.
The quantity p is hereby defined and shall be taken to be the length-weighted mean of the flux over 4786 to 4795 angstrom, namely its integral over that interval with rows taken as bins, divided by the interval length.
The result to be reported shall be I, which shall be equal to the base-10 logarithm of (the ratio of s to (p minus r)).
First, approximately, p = 24.3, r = 23.2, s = 24.0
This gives 1.33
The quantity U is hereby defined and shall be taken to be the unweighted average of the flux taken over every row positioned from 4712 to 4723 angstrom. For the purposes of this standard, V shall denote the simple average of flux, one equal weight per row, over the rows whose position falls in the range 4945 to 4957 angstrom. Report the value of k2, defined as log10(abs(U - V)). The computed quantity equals 0.31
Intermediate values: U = 22.2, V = 24.2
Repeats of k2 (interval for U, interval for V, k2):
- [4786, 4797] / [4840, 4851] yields 0.41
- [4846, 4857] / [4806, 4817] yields 0.48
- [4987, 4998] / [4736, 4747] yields 0.34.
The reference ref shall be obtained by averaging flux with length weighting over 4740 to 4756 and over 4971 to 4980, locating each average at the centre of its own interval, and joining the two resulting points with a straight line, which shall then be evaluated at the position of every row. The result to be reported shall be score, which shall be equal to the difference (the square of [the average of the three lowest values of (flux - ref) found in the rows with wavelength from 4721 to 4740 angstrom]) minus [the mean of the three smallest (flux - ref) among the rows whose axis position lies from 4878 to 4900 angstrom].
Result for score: 16.9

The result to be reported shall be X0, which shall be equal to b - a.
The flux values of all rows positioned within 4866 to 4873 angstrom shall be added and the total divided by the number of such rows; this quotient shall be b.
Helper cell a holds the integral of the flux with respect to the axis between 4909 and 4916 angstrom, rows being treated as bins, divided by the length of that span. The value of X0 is 0.2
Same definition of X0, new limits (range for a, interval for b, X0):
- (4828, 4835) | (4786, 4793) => 0.5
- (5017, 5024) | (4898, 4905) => 1.5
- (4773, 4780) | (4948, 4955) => 1.3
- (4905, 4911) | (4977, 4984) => -1.0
